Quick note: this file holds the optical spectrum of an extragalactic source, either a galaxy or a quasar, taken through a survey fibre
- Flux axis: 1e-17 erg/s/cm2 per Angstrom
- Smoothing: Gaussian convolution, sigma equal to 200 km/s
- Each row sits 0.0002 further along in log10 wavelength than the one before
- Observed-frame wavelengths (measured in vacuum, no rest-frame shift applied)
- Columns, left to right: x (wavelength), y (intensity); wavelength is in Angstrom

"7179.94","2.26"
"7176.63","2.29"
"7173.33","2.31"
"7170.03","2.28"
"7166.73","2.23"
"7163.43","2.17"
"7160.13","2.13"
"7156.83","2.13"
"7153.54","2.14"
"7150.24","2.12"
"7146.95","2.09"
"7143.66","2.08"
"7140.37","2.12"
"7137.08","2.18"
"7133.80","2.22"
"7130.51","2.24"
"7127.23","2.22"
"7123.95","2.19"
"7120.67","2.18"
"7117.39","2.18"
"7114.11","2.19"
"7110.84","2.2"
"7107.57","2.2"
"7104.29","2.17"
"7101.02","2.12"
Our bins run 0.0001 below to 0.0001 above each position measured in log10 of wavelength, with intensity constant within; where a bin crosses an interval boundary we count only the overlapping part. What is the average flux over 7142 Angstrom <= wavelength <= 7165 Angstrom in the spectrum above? 2.12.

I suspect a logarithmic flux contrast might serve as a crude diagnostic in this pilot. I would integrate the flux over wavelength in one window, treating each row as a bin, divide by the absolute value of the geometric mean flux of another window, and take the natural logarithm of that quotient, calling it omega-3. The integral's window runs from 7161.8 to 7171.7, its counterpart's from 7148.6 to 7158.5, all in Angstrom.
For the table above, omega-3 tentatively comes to 2.34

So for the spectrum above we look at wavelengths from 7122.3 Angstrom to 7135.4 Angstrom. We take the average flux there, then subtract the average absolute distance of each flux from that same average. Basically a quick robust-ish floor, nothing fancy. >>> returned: 2.20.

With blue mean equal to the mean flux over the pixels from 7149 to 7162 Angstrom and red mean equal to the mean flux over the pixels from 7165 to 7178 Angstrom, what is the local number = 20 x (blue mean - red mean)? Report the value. -3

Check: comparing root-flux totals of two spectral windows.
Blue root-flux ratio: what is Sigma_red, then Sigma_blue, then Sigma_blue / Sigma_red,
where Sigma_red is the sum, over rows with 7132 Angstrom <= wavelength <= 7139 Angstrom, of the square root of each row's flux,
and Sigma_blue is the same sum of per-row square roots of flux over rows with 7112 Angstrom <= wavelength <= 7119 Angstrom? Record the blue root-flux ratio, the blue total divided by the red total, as 1.00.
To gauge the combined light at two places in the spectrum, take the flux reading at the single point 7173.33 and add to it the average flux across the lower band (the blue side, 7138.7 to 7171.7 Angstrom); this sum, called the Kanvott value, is 4.459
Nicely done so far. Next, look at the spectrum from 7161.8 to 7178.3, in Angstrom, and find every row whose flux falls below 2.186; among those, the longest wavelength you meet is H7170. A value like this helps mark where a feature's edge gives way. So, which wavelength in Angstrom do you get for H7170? 7163.43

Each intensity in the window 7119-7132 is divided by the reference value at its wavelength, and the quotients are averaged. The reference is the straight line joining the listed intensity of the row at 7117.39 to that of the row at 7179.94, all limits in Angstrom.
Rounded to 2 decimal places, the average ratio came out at 1.01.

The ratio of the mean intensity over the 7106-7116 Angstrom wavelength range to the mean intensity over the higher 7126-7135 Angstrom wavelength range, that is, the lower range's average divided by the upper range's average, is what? 0.987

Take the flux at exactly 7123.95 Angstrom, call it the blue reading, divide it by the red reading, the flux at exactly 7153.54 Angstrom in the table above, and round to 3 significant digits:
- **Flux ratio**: 1.02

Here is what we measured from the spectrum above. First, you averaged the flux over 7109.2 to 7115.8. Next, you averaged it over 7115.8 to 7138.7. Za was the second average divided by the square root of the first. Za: 1.49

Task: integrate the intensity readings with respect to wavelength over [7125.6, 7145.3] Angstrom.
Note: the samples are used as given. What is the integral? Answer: 43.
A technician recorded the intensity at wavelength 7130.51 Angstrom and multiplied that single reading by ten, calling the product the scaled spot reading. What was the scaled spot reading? 22.4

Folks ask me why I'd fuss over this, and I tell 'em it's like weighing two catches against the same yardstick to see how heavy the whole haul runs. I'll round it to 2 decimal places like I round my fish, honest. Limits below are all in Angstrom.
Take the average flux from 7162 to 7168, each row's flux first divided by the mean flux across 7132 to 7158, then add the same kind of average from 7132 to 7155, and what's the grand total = 2.03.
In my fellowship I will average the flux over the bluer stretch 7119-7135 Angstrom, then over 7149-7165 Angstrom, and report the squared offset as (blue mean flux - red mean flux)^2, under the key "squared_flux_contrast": 0.0052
